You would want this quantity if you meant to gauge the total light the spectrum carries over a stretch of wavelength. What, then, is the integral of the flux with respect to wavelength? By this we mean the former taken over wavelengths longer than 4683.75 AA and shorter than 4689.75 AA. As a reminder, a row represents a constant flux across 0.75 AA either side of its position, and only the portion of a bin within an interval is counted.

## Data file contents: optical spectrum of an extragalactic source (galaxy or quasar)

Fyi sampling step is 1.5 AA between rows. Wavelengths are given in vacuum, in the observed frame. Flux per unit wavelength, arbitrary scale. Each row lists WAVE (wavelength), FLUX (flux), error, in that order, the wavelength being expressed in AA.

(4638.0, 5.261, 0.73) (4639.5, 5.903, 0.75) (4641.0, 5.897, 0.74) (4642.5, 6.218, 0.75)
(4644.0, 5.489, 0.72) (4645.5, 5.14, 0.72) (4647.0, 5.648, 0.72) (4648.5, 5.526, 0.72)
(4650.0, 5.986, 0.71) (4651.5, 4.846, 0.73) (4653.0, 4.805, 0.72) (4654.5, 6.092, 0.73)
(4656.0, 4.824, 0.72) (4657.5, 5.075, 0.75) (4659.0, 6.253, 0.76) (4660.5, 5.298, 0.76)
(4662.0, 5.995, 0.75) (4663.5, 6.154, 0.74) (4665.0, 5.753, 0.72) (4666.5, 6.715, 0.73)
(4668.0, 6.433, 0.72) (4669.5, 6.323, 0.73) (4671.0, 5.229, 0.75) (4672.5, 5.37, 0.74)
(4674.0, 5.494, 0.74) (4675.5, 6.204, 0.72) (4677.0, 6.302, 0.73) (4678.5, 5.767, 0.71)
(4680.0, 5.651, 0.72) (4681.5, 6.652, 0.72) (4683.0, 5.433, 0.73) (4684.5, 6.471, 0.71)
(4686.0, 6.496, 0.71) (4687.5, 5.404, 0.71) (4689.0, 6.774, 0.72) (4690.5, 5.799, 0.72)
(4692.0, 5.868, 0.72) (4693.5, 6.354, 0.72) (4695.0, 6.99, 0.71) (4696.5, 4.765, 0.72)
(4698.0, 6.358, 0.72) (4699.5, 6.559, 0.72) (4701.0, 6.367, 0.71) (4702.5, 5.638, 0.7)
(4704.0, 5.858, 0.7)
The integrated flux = 37.7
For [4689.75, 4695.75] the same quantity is 37.5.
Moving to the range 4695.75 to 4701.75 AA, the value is 36.1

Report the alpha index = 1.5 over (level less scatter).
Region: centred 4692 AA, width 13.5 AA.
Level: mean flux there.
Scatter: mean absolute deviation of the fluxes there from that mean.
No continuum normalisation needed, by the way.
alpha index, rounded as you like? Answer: 0.2713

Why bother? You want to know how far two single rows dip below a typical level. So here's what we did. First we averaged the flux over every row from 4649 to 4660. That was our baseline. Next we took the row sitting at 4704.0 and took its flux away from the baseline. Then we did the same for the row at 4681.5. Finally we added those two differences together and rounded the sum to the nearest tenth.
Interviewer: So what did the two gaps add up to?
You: -1.7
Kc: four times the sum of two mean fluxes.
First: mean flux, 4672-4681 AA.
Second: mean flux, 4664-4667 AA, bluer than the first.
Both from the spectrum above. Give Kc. 48.1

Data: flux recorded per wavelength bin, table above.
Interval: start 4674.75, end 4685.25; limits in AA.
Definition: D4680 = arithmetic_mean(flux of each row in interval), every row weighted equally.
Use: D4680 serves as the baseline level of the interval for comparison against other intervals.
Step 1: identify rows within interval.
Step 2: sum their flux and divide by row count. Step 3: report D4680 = 6.07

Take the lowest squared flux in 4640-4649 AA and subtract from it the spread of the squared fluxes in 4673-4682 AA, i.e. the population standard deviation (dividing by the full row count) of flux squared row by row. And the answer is 21.5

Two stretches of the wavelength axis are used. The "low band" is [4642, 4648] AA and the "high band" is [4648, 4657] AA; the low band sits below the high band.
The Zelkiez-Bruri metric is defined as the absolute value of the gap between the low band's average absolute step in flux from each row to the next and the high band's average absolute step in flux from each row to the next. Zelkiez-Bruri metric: 0.31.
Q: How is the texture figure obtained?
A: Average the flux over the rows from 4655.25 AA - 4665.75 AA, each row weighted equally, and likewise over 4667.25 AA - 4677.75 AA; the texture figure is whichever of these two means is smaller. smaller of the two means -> 5.62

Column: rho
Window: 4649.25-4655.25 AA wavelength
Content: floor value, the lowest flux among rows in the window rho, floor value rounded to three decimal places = 4.805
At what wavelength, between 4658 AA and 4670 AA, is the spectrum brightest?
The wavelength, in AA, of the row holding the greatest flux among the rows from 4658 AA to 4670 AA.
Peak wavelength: 4666.5 AA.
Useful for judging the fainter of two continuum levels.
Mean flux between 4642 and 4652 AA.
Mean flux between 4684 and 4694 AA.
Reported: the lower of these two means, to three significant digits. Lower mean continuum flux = 5.55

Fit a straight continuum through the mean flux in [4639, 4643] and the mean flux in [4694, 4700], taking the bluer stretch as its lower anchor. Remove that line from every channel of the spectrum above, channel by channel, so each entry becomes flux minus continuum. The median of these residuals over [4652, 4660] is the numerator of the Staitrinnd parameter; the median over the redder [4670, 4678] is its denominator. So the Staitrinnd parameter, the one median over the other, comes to 1.6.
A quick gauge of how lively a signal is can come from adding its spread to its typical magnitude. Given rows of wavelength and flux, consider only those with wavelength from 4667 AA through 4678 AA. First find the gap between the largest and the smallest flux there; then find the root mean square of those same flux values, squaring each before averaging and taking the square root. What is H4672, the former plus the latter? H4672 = 7.13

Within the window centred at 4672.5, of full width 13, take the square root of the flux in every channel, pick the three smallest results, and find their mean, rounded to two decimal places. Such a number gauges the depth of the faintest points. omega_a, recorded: 2.32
